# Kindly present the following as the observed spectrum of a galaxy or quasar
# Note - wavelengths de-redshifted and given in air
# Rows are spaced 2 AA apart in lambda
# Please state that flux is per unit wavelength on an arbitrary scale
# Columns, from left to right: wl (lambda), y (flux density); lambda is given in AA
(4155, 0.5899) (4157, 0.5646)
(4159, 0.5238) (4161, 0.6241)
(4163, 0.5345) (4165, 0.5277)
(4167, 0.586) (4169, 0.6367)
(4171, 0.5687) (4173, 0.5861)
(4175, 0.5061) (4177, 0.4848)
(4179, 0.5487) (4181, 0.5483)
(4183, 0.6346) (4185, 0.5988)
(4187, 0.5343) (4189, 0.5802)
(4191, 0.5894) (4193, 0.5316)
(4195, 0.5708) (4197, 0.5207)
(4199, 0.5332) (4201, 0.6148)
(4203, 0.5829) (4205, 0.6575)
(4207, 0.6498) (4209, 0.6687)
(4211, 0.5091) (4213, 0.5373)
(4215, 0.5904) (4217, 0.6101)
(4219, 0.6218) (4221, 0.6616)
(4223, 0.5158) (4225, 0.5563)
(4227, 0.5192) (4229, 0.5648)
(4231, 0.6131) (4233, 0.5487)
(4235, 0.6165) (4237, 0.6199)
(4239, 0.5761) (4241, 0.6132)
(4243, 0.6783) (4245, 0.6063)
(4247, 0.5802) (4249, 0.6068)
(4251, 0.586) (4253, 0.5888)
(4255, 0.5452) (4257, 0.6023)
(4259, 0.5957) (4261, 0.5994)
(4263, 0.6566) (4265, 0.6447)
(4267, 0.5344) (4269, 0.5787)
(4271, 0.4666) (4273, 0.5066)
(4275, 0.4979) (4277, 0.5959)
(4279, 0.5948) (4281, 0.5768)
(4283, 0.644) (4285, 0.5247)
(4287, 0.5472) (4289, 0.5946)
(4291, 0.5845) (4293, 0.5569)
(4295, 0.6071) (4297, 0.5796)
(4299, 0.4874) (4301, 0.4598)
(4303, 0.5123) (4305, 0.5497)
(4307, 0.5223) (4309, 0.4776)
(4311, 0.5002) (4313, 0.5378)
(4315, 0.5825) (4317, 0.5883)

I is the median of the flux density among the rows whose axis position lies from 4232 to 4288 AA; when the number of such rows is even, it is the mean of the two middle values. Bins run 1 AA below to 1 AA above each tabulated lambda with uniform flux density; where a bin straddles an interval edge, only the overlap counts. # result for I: 0.592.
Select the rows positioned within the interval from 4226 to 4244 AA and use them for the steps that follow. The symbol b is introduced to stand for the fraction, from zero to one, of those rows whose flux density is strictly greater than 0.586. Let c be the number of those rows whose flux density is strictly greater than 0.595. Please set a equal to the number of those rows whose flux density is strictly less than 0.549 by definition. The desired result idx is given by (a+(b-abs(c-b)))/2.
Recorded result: -0.9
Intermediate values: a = 2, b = 0.56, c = 5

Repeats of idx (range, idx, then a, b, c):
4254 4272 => -0.4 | 3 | 0.56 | 5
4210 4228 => 0.9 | 4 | 0.44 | 3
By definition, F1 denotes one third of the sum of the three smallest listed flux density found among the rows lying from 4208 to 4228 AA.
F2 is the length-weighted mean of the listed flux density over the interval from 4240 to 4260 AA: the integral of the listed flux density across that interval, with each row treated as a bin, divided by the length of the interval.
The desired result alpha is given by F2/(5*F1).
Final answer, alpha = 0.233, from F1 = 0.51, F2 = 0.600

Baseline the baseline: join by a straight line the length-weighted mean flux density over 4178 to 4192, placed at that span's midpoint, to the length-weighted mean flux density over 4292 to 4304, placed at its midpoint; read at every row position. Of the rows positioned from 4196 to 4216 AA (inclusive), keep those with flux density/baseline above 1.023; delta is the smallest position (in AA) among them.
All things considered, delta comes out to 4201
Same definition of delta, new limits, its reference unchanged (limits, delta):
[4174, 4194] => 4183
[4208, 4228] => 4209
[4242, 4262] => 4243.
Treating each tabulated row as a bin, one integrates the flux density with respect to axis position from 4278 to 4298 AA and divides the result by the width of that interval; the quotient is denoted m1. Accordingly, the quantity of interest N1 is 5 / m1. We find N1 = 8.6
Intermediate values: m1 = 0.58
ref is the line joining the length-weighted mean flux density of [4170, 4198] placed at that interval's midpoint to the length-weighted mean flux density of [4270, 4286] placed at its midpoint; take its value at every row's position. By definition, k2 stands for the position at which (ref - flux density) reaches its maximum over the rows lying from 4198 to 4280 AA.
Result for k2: 4271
